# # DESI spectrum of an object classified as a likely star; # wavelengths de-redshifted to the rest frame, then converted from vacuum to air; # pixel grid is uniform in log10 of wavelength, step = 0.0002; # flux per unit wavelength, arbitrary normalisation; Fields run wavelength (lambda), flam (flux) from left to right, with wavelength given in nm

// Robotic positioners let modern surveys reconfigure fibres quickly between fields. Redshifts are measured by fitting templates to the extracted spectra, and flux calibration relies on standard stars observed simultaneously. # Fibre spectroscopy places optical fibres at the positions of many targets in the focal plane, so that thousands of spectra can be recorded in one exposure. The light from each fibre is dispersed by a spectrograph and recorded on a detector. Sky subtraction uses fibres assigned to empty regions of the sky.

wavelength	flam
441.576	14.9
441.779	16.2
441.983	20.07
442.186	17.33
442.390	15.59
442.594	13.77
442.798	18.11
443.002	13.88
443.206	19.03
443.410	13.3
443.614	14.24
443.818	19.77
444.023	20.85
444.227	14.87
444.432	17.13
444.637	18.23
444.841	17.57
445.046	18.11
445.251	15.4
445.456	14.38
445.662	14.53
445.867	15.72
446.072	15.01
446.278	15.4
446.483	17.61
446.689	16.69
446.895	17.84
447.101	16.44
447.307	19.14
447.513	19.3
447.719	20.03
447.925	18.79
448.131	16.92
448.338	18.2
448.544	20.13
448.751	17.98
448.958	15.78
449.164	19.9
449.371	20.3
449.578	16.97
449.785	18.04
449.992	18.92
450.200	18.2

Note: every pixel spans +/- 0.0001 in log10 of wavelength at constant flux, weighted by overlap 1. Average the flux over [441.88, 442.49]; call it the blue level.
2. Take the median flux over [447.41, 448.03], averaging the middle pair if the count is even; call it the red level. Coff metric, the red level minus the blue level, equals 1.6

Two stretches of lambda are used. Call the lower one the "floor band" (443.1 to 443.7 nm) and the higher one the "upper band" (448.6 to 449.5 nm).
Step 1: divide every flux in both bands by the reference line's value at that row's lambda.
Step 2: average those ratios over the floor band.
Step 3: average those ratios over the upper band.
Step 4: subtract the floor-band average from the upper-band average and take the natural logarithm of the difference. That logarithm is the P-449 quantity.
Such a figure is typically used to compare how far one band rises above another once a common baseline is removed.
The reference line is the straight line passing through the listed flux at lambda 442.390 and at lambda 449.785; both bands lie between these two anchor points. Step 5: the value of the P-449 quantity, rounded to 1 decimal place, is -2.8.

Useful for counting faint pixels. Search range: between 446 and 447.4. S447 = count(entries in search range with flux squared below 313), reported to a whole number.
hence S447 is 5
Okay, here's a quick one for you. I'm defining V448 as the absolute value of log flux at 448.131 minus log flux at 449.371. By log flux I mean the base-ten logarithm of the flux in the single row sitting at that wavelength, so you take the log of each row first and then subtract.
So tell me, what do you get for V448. 0.079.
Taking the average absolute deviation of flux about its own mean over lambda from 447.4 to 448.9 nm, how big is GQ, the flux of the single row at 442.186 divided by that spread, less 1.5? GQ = 17.5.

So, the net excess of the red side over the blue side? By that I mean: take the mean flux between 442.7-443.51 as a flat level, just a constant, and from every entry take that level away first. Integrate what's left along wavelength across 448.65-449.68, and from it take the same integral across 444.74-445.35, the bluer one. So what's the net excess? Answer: 1.6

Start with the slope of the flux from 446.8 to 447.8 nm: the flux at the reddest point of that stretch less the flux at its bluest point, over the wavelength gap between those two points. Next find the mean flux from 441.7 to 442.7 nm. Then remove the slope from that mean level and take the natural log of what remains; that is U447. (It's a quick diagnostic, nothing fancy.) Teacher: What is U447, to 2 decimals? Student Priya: 2.63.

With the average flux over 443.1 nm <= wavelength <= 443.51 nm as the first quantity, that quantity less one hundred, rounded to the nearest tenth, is -83.8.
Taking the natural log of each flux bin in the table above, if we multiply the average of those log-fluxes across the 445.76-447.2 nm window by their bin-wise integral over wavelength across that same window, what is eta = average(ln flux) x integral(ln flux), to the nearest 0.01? 11.24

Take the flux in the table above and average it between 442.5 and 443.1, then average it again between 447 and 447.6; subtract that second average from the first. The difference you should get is -3.0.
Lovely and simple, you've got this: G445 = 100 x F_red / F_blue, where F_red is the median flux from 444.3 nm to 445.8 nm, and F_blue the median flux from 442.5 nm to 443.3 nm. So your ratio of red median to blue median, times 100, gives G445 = 107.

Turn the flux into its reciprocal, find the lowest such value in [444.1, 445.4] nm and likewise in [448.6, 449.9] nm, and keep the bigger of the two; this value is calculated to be 0.0549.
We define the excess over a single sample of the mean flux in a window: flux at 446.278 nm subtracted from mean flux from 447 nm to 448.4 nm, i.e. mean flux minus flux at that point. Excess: 3.0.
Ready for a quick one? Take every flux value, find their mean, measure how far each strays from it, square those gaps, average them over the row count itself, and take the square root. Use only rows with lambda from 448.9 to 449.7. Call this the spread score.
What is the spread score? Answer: 1.9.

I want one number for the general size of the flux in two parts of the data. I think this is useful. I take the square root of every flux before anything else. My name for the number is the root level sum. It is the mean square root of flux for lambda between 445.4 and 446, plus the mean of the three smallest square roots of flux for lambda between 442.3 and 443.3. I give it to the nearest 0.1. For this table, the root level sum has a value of 7.7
